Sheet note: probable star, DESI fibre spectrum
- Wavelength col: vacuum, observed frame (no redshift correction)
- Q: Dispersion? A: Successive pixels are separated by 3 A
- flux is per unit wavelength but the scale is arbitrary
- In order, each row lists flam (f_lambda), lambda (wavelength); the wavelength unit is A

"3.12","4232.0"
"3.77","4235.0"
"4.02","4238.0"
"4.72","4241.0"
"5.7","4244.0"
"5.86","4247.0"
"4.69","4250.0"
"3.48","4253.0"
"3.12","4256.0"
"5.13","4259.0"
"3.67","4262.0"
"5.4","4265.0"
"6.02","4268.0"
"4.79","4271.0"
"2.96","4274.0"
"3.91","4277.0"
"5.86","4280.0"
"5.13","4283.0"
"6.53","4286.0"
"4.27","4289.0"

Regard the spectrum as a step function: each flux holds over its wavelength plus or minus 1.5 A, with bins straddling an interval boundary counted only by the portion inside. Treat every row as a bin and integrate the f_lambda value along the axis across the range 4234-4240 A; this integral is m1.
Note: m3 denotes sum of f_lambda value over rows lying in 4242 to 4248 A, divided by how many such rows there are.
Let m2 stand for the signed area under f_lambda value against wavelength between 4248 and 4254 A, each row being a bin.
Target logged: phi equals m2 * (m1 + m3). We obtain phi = 761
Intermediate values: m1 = 24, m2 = 25.7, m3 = 5.8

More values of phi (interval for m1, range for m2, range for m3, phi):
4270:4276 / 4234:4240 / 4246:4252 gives 670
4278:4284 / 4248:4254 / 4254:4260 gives 938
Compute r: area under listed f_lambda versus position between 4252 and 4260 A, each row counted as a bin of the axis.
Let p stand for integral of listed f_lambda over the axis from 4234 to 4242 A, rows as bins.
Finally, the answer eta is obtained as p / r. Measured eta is 1.08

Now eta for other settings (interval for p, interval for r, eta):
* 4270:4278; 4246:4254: 0.82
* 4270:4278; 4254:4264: 0.76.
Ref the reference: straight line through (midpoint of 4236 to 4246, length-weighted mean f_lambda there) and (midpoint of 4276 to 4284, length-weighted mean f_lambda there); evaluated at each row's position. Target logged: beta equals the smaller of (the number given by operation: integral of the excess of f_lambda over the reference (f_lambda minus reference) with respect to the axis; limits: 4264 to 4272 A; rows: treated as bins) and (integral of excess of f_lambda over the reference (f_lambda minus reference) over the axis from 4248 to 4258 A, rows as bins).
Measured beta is -9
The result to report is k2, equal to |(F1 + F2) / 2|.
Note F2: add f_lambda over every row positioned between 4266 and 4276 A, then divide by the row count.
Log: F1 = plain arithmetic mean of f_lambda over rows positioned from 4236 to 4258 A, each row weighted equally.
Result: 4.6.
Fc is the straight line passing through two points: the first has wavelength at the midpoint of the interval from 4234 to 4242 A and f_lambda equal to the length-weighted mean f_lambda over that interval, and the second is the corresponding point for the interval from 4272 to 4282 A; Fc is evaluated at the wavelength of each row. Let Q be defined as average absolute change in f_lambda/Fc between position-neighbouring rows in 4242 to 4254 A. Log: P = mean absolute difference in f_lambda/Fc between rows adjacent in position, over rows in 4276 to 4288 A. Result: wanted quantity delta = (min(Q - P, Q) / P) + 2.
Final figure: 1.6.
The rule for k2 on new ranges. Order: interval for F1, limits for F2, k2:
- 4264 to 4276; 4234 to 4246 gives 4.7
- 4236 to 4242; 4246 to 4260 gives 4.4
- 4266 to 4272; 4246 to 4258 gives 4.8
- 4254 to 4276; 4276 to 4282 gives 4.7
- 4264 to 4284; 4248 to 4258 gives 4.3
